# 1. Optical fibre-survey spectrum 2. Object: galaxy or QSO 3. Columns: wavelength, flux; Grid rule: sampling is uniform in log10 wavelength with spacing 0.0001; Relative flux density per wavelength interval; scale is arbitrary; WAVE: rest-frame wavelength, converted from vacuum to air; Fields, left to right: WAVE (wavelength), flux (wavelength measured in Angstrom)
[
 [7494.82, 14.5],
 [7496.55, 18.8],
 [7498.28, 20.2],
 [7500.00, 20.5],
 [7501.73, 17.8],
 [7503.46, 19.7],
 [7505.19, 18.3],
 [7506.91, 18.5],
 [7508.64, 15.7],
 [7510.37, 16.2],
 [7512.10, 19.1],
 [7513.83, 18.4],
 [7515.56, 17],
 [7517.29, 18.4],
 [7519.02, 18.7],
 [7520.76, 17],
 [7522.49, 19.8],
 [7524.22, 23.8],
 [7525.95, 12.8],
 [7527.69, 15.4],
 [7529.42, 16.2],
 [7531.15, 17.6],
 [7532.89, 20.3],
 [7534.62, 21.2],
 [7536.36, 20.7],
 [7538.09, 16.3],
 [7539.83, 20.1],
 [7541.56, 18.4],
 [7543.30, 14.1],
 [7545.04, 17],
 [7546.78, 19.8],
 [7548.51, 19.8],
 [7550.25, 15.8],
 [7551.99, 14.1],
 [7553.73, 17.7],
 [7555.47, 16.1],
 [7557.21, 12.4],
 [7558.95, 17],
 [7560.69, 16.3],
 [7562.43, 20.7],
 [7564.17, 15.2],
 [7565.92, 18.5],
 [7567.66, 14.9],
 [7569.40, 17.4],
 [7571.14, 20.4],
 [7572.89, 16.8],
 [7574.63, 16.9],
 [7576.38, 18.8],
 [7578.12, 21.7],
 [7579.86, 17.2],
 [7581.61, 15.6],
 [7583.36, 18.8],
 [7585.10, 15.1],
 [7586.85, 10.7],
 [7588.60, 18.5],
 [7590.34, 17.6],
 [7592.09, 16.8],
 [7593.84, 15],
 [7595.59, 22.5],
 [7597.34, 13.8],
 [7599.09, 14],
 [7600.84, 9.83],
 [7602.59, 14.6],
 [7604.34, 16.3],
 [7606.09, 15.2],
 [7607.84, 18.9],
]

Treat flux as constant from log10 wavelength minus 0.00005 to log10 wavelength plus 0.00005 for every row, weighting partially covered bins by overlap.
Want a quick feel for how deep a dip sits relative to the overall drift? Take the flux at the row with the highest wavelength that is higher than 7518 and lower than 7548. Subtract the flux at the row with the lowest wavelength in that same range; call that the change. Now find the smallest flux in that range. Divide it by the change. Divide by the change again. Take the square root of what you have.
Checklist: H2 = 3.3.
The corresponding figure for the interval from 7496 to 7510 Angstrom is 1.3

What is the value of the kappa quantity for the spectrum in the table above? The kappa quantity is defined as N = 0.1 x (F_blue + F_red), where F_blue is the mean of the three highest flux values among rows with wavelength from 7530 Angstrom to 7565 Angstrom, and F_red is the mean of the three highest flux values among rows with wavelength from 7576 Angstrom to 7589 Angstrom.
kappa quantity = 4.06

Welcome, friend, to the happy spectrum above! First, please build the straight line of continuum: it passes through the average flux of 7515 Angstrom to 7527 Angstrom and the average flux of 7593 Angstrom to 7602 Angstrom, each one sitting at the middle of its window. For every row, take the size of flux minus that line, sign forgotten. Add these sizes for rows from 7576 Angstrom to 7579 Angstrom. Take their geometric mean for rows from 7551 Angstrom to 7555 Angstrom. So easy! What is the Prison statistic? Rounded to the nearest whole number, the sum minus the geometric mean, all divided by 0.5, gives 14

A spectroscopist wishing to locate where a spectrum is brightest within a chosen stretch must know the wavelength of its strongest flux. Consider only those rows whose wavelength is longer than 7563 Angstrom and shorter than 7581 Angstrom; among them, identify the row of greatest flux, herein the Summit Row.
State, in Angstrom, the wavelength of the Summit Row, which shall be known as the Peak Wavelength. 7578.12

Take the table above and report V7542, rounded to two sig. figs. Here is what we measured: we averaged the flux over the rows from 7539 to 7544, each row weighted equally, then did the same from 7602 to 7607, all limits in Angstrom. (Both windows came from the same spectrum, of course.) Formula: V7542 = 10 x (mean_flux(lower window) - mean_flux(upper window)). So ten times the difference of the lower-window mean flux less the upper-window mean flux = 22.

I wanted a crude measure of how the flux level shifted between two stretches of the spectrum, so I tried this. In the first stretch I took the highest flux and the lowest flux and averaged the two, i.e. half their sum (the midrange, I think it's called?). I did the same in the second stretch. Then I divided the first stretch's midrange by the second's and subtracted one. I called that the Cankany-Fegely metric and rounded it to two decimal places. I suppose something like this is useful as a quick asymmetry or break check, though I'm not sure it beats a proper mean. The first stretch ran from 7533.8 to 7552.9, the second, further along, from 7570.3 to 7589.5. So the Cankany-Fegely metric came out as 0.09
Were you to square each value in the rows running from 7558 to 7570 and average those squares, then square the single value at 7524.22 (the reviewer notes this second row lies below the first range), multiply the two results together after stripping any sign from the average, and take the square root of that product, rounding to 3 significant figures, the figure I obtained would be 410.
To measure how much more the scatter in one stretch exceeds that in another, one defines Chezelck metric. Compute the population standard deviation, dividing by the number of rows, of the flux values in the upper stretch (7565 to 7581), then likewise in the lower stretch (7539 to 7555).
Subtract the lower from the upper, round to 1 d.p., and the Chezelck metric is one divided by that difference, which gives -3.4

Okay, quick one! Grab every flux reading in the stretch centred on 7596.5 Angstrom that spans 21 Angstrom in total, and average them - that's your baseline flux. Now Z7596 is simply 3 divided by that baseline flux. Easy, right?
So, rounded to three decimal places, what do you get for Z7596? 0.195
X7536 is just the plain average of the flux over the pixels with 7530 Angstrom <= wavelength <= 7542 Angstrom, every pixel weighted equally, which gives 19.2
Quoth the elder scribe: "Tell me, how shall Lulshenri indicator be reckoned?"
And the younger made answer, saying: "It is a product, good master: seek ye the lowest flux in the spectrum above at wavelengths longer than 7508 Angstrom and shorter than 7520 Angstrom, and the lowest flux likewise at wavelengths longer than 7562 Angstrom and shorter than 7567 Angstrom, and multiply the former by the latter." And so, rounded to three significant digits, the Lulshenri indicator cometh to 239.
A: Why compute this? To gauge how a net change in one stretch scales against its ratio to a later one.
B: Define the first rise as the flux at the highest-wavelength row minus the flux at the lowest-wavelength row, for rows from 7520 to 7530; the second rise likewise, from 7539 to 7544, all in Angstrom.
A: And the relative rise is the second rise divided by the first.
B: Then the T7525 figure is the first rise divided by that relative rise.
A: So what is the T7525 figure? 0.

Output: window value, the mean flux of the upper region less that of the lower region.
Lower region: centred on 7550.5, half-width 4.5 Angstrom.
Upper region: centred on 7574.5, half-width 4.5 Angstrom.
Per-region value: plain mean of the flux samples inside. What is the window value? 1.5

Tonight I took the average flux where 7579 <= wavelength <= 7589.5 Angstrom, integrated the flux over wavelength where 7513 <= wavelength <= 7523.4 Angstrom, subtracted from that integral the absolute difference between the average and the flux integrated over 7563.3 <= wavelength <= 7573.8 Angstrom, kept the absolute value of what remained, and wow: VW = 25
